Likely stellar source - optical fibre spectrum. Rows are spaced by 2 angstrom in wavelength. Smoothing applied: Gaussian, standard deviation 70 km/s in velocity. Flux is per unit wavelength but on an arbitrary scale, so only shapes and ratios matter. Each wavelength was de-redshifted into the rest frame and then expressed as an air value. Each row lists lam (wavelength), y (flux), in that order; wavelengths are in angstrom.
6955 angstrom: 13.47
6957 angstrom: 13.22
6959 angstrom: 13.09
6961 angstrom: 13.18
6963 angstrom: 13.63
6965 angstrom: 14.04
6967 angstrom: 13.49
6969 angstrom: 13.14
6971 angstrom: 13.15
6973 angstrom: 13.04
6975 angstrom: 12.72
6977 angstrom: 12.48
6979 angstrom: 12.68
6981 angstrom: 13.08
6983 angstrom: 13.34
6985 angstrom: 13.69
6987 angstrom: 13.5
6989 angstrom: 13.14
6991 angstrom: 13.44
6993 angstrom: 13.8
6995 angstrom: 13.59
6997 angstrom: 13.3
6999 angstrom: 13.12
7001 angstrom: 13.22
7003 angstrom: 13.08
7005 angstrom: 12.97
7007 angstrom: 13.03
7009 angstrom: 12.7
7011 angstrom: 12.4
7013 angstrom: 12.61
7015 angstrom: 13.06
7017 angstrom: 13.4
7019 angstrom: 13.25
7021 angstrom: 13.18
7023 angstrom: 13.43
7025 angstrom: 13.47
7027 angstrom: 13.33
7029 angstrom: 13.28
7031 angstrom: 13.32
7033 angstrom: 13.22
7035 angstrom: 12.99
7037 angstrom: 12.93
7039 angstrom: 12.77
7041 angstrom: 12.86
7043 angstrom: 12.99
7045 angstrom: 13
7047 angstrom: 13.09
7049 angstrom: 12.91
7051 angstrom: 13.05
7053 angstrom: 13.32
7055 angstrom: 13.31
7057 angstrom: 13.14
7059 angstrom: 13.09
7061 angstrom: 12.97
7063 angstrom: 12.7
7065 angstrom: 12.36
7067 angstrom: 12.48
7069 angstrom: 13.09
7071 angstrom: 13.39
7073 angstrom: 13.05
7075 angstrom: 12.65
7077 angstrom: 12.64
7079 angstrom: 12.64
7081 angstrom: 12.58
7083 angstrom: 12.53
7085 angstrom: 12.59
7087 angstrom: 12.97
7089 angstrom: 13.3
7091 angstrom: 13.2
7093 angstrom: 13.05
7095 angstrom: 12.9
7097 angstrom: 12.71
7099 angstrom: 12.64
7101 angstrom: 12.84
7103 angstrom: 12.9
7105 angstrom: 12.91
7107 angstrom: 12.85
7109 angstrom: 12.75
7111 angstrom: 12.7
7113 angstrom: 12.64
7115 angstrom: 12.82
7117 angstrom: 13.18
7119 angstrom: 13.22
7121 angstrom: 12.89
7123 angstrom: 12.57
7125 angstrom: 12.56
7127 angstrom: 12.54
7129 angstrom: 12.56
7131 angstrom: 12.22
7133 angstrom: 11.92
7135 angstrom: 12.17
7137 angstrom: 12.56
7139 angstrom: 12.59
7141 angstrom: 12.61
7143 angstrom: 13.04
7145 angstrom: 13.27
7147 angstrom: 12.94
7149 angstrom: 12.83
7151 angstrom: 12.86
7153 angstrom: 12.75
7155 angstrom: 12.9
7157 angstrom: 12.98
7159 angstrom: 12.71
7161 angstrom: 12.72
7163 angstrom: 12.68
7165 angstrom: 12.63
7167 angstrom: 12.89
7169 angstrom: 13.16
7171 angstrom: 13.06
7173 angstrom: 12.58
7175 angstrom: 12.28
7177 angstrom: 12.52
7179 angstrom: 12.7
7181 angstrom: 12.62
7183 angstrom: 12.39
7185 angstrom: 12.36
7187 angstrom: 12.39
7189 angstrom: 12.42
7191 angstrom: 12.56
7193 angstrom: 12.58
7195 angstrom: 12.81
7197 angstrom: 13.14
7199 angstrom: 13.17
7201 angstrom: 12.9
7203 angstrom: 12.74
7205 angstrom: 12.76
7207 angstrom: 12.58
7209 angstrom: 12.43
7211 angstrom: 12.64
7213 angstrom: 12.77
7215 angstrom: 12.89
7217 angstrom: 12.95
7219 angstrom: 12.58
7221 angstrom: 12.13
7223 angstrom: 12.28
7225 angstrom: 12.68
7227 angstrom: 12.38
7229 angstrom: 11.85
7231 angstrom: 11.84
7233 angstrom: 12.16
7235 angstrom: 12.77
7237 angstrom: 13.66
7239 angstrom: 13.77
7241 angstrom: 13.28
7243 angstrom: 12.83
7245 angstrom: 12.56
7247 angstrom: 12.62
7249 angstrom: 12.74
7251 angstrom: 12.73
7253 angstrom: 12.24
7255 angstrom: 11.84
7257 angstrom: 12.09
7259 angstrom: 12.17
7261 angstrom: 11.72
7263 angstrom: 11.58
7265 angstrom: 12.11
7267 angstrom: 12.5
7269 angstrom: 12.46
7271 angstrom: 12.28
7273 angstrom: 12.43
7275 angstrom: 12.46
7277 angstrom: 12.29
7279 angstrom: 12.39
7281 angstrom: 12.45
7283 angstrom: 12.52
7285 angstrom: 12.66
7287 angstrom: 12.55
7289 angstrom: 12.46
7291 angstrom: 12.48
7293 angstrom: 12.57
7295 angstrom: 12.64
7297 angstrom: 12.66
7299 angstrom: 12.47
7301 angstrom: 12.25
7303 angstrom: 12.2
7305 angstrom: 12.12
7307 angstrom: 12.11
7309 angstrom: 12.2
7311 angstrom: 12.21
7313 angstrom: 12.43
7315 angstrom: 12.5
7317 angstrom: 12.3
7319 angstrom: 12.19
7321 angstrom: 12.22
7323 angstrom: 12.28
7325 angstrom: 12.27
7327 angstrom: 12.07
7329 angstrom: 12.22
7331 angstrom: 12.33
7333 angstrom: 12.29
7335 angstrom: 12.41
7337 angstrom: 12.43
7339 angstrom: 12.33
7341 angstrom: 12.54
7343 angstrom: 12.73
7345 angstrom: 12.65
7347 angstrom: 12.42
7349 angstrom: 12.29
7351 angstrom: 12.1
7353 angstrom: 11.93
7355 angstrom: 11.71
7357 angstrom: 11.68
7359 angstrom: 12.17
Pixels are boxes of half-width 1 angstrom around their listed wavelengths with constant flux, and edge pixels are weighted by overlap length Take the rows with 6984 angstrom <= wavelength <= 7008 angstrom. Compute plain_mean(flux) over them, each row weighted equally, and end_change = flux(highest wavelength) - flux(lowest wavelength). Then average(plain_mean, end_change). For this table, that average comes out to 6.33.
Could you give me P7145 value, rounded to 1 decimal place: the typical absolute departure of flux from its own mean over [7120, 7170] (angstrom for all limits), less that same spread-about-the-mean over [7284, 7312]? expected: 0.0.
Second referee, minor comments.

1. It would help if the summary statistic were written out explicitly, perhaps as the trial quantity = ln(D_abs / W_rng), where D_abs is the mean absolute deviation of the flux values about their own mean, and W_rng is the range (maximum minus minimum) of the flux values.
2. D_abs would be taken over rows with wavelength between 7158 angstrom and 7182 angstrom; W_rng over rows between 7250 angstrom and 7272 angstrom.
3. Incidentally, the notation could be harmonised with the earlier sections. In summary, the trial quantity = -2.0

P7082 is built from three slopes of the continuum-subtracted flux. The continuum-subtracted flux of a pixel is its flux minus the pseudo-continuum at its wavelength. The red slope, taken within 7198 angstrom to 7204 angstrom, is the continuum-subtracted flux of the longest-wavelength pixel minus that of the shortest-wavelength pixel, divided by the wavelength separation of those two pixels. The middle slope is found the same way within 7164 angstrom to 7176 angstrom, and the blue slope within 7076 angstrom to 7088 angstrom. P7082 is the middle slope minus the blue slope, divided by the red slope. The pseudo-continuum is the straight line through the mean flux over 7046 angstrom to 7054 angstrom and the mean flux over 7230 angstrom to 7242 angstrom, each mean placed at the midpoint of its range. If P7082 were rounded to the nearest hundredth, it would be 0.64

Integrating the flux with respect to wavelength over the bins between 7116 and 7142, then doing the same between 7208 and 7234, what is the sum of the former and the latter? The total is 650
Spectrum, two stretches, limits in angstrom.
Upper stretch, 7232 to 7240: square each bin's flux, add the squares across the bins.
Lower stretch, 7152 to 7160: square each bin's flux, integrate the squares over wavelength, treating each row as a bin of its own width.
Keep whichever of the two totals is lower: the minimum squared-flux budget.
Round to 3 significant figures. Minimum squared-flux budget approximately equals 687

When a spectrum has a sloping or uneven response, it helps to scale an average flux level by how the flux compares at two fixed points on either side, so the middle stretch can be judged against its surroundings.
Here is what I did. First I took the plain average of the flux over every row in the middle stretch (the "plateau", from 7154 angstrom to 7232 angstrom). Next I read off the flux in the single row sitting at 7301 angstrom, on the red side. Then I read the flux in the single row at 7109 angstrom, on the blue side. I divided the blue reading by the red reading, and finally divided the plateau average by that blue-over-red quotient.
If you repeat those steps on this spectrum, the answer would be 12.1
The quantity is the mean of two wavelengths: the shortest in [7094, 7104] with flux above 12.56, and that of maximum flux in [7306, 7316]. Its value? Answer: 7205 angstrom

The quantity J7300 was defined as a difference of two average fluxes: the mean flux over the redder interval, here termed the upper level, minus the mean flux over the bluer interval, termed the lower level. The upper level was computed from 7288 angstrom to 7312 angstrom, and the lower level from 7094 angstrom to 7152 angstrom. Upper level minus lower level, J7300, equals -0.37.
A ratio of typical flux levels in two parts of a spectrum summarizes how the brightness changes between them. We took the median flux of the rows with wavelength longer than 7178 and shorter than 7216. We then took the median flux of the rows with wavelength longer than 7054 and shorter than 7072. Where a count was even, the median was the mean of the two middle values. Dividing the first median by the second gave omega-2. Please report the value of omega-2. 0.966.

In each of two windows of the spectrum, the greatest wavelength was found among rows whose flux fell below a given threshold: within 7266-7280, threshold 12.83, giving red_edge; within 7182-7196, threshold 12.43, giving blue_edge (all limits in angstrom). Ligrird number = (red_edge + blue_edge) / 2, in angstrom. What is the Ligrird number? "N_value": 7234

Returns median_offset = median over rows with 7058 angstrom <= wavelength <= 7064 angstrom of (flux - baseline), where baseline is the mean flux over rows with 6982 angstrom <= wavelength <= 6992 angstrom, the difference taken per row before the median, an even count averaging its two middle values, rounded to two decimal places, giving -0.45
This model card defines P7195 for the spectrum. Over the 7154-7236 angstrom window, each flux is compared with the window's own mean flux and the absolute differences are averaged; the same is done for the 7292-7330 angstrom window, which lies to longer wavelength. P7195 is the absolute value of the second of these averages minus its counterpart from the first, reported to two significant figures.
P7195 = 0.092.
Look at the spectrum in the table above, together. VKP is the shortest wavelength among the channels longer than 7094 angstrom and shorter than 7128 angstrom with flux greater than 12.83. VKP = 7095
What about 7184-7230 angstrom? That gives 7197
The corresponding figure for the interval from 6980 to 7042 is 6981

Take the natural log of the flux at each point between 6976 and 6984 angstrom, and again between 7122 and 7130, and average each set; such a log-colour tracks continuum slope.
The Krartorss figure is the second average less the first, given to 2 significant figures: -0.026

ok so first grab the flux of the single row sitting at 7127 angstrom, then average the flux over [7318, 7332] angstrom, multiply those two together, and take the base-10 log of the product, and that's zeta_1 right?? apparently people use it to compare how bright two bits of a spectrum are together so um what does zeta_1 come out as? 2.19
